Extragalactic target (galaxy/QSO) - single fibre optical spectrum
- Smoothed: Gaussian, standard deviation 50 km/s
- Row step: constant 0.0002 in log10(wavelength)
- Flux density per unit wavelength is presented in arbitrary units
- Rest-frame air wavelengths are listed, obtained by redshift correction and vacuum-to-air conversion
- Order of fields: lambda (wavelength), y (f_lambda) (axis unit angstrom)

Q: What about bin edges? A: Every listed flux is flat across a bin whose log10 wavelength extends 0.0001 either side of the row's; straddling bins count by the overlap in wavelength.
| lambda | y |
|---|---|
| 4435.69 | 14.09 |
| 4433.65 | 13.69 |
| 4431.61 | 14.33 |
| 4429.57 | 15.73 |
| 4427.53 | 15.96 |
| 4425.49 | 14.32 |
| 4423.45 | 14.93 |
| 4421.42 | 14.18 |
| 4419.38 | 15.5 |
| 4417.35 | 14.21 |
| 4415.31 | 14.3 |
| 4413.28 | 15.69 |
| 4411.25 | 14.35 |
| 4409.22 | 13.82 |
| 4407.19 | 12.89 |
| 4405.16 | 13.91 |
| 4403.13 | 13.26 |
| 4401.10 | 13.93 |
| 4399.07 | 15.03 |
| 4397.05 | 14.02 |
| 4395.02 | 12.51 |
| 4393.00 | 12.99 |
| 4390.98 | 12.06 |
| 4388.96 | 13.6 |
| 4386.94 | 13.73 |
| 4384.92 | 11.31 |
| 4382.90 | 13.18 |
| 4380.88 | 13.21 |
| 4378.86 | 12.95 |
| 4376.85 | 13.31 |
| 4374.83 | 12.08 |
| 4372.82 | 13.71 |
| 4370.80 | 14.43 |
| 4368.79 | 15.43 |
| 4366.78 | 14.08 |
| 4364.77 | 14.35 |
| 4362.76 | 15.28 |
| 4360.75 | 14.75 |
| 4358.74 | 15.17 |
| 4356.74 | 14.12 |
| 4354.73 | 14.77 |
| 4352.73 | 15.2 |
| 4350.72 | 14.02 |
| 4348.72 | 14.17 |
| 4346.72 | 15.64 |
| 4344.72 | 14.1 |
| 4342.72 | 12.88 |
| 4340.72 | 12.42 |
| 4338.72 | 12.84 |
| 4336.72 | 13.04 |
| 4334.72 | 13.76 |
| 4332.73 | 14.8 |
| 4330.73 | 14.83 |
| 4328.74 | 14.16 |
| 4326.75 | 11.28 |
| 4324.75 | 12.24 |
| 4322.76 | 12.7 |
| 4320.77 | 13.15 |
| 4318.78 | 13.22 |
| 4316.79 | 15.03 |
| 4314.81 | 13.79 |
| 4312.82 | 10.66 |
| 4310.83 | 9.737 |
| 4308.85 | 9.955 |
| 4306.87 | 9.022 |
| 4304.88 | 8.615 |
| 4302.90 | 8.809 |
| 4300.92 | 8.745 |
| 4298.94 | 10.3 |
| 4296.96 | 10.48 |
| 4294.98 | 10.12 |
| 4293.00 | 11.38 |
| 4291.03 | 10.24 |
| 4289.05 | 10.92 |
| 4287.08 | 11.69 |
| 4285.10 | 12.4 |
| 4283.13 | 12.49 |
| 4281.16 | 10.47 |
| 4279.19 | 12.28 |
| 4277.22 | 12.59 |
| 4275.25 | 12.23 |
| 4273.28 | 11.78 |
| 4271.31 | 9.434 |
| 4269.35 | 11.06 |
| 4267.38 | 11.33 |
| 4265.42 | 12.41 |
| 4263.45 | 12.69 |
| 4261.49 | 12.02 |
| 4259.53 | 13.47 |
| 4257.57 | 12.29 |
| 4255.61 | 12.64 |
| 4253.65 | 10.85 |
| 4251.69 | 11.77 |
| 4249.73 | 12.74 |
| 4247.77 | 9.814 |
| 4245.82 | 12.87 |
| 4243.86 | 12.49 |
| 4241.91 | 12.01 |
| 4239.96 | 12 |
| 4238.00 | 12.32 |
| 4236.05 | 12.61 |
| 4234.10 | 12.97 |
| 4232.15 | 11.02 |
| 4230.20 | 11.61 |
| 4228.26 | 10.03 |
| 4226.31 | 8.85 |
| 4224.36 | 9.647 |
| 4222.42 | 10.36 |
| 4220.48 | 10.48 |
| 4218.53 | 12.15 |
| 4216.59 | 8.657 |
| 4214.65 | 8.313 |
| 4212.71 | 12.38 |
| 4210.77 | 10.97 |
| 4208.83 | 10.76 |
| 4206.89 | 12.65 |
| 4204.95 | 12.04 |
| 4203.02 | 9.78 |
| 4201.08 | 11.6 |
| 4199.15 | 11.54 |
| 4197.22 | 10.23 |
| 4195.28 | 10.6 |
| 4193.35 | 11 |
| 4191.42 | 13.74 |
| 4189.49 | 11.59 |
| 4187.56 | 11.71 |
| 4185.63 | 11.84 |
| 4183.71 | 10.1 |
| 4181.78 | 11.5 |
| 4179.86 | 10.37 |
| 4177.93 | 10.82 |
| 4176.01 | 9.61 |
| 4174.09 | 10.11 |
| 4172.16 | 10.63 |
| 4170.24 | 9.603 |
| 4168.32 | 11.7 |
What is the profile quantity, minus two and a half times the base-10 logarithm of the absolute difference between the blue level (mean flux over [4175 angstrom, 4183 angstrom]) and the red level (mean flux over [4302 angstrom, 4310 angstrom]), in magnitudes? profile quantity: -0.4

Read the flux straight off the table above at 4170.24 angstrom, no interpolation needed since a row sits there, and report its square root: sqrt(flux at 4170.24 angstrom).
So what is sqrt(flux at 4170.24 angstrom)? 3.1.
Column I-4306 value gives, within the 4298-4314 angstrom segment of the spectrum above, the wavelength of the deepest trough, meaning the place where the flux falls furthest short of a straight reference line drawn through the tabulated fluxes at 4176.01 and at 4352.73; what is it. 4304.88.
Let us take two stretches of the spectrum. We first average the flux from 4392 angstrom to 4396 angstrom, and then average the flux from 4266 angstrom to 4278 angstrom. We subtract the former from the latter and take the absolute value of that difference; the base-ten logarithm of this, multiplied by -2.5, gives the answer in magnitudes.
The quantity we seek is -0.32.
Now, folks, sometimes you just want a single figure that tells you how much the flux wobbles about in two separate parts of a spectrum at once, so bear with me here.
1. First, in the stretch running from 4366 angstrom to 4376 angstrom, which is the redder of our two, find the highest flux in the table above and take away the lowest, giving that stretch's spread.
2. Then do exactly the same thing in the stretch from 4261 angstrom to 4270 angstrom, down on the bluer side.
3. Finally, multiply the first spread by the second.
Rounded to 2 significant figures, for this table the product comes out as 5.5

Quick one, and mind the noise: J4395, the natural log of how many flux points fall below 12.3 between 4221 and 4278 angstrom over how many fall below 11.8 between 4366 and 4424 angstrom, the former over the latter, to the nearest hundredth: 2.89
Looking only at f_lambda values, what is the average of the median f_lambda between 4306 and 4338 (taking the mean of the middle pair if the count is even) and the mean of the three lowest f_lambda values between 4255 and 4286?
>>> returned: 11.7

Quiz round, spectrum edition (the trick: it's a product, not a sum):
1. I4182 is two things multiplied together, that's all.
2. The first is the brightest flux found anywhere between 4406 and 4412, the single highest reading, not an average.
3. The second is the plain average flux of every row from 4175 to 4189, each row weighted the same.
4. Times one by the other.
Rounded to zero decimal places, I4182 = 156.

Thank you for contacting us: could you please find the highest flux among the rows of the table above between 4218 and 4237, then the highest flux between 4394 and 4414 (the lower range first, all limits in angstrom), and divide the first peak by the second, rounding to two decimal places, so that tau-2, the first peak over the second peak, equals 0.83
